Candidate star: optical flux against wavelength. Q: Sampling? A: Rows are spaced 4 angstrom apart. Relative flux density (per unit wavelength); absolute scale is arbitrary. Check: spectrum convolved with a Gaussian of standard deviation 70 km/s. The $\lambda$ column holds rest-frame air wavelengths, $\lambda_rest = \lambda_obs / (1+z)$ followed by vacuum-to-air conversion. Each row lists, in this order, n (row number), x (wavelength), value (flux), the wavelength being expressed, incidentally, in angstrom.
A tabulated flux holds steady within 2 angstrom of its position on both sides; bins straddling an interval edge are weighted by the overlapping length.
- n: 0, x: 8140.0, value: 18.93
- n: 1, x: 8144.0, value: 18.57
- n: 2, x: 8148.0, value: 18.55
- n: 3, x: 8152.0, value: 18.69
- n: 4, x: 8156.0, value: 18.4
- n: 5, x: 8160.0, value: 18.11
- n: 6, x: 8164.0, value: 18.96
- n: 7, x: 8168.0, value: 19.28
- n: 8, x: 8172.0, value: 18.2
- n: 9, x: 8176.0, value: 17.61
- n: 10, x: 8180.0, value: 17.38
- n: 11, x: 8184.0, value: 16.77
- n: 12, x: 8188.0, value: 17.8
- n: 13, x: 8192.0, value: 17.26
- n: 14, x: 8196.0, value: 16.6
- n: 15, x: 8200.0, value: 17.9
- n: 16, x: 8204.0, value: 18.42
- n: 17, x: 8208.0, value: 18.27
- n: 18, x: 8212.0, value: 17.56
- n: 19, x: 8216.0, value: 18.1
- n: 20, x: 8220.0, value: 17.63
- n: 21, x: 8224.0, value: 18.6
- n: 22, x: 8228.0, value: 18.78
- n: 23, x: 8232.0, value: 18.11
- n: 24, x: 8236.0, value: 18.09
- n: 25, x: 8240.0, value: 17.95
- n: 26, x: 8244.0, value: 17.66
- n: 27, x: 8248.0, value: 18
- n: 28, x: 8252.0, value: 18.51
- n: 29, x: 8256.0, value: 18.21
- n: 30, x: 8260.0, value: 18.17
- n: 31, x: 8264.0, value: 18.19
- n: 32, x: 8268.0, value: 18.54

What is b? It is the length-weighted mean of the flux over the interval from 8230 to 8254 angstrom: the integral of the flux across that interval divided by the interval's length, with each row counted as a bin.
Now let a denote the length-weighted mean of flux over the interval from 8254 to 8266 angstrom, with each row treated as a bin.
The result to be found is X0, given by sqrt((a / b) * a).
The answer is 4.28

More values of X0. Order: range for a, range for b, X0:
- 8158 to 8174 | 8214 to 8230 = 4.36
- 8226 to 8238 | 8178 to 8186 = 4.44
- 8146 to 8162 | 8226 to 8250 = 4.33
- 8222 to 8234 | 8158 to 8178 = 4.31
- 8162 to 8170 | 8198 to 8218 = 4.50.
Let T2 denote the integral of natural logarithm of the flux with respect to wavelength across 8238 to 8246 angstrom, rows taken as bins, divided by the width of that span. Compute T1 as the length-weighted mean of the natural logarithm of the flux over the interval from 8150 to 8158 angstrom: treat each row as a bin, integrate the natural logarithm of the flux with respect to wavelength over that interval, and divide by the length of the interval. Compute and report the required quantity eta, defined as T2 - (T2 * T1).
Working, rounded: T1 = 2.92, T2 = 2.88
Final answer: -5.53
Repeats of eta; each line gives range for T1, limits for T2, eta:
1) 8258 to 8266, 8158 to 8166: -5.55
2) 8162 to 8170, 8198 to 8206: -5.66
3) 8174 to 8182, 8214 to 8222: -5.37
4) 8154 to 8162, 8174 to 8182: -5.45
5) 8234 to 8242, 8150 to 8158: -5.52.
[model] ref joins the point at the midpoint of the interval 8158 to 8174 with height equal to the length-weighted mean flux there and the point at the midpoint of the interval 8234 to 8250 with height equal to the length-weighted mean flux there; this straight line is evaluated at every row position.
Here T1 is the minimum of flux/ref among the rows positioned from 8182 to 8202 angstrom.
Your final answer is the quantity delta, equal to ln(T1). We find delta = -0.101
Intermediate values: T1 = 0.904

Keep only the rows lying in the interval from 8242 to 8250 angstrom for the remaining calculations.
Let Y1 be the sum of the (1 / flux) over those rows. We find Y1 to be 0.112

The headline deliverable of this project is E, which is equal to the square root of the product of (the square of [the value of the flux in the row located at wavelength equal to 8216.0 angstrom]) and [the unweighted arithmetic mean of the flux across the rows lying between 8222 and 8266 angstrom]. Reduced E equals 77.2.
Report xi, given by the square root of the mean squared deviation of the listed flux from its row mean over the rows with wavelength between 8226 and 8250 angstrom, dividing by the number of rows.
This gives 0.34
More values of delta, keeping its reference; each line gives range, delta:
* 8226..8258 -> -0.014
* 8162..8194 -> -0.096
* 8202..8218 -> -0.036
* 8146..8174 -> -0.032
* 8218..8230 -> -0.028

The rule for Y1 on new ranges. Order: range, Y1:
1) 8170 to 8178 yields 0.112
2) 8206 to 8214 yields 0.112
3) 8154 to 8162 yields 0.110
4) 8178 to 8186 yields 0.117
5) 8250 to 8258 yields 0.109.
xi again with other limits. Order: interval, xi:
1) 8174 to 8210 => 0.59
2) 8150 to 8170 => 0.41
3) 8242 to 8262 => 0.28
